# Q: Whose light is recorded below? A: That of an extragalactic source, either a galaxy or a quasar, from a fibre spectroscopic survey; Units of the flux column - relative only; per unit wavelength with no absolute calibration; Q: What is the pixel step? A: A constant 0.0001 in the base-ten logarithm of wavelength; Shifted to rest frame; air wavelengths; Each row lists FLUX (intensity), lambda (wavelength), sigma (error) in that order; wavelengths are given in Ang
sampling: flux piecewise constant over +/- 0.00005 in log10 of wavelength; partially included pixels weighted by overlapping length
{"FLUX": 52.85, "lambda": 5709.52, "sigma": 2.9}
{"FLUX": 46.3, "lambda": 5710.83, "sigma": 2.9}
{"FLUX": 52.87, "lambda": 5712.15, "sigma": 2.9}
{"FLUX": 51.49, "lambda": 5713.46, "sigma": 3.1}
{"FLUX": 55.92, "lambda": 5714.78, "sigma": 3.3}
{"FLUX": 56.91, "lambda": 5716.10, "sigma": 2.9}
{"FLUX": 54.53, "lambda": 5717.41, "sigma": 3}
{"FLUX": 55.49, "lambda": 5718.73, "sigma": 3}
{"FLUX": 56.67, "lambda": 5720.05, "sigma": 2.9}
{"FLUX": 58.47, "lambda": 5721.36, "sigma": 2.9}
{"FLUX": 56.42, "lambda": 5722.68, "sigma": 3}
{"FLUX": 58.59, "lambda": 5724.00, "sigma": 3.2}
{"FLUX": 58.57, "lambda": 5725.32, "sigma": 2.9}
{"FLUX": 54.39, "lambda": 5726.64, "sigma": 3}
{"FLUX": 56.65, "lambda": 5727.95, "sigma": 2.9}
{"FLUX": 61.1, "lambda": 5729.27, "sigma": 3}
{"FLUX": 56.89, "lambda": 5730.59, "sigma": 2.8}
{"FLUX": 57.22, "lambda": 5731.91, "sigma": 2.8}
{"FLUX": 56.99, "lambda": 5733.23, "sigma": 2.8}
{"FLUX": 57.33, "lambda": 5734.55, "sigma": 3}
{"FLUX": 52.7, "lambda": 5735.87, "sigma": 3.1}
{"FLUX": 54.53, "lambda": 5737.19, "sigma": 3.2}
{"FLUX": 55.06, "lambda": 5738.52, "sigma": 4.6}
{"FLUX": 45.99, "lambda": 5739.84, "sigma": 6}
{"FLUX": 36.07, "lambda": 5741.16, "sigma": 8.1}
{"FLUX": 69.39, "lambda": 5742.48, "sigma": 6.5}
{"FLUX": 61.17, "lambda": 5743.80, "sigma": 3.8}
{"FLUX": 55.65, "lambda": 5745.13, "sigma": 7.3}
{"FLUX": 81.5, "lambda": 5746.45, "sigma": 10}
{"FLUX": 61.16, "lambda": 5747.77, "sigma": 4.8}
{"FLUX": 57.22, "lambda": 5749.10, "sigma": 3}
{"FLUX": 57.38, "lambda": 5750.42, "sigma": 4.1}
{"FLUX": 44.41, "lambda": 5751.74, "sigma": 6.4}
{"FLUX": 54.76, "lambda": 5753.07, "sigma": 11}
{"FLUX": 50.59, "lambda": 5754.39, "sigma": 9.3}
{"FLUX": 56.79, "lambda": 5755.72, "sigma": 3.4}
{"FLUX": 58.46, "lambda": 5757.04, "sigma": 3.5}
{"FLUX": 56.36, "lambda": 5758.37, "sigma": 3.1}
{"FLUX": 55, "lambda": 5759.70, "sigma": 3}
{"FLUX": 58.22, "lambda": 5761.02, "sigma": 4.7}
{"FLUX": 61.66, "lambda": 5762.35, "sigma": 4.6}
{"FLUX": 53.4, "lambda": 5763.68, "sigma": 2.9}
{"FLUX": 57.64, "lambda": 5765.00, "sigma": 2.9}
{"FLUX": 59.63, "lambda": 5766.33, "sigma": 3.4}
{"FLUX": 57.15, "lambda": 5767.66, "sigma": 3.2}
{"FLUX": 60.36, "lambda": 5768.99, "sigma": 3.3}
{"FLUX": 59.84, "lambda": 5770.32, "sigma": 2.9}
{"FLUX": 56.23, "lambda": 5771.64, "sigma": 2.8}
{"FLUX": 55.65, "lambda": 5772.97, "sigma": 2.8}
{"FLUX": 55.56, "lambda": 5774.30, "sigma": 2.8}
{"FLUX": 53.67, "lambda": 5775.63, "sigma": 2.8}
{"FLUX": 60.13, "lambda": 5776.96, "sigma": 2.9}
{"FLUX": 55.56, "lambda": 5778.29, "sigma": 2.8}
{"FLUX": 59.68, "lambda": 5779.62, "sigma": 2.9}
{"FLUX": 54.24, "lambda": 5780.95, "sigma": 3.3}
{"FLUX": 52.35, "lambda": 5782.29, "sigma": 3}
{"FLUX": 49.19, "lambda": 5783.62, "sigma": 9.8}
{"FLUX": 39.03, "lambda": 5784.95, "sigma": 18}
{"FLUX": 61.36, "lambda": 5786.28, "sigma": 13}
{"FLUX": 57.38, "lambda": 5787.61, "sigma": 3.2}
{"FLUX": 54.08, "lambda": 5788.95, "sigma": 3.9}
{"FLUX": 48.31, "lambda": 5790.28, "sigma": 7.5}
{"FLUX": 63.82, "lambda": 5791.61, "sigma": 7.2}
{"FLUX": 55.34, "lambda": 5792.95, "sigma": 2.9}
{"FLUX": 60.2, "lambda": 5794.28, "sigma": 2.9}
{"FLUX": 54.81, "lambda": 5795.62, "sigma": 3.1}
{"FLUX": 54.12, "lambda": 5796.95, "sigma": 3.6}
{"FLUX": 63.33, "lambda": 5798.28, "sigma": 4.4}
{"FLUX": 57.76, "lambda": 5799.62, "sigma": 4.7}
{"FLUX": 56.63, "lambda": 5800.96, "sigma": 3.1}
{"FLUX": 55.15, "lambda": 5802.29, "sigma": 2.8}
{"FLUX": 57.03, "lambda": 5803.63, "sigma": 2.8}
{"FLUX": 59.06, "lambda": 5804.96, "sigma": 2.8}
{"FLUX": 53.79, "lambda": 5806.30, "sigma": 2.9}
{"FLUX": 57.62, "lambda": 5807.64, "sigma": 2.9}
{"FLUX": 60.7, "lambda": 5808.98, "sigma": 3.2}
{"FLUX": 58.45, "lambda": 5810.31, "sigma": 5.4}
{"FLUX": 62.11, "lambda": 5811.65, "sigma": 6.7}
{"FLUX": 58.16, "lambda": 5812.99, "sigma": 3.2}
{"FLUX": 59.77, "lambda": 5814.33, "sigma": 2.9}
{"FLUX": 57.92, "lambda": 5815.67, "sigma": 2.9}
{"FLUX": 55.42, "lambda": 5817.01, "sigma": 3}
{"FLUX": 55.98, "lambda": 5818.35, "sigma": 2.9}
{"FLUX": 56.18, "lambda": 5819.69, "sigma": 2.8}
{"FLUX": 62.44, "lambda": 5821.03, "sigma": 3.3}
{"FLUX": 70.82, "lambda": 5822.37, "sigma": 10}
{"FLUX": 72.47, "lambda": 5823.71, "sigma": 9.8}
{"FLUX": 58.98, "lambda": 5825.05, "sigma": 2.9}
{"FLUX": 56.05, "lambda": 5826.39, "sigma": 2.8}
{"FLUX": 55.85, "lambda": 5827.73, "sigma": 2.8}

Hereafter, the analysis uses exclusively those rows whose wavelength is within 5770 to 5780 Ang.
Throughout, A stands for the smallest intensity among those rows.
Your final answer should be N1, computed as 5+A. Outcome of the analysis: 58.7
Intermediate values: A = 53.67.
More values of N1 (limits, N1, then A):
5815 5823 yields 60.4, 55.42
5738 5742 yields 41.1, 36.07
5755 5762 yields 60.0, 55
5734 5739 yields 57.7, 52.7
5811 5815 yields 63.2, 58.16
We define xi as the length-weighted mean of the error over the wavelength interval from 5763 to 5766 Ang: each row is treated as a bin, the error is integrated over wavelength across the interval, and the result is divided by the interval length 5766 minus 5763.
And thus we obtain 3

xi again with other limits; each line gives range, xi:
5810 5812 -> 6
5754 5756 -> 6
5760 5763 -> 4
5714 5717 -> 3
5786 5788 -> 8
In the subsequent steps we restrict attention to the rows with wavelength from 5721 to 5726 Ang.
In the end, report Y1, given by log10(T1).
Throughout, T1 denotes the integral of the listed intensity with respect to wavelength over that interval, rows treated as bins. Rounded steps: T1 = 289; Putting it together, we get 2.46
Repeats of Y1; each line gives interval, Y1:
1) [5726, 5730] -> 2.36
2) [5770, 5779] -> 2.71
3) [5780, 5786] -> 2.48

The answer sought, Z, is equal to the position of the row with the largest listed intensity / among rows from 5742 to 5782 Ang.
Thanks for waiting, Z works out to 5746.45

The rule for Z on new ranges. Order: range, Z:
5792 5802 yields 5798.28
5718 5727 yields 5724.00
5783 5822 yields 5791.61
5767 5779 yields 5768.99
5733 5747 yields 5746.45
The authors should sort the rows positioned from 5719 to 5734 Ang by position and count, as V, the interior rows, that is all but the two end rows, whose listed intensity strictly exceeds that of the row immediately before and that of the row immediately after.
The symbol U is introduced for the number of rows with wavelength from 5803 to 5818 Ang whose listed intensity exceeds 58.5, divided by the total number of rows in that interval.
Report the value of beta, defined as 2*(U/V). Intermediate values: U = 0.36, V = 4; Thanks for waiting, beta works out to 0.18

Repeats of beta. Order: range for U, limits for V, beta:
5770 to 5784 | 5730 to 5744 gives 0.14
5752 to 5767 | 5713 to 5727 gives 0.12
